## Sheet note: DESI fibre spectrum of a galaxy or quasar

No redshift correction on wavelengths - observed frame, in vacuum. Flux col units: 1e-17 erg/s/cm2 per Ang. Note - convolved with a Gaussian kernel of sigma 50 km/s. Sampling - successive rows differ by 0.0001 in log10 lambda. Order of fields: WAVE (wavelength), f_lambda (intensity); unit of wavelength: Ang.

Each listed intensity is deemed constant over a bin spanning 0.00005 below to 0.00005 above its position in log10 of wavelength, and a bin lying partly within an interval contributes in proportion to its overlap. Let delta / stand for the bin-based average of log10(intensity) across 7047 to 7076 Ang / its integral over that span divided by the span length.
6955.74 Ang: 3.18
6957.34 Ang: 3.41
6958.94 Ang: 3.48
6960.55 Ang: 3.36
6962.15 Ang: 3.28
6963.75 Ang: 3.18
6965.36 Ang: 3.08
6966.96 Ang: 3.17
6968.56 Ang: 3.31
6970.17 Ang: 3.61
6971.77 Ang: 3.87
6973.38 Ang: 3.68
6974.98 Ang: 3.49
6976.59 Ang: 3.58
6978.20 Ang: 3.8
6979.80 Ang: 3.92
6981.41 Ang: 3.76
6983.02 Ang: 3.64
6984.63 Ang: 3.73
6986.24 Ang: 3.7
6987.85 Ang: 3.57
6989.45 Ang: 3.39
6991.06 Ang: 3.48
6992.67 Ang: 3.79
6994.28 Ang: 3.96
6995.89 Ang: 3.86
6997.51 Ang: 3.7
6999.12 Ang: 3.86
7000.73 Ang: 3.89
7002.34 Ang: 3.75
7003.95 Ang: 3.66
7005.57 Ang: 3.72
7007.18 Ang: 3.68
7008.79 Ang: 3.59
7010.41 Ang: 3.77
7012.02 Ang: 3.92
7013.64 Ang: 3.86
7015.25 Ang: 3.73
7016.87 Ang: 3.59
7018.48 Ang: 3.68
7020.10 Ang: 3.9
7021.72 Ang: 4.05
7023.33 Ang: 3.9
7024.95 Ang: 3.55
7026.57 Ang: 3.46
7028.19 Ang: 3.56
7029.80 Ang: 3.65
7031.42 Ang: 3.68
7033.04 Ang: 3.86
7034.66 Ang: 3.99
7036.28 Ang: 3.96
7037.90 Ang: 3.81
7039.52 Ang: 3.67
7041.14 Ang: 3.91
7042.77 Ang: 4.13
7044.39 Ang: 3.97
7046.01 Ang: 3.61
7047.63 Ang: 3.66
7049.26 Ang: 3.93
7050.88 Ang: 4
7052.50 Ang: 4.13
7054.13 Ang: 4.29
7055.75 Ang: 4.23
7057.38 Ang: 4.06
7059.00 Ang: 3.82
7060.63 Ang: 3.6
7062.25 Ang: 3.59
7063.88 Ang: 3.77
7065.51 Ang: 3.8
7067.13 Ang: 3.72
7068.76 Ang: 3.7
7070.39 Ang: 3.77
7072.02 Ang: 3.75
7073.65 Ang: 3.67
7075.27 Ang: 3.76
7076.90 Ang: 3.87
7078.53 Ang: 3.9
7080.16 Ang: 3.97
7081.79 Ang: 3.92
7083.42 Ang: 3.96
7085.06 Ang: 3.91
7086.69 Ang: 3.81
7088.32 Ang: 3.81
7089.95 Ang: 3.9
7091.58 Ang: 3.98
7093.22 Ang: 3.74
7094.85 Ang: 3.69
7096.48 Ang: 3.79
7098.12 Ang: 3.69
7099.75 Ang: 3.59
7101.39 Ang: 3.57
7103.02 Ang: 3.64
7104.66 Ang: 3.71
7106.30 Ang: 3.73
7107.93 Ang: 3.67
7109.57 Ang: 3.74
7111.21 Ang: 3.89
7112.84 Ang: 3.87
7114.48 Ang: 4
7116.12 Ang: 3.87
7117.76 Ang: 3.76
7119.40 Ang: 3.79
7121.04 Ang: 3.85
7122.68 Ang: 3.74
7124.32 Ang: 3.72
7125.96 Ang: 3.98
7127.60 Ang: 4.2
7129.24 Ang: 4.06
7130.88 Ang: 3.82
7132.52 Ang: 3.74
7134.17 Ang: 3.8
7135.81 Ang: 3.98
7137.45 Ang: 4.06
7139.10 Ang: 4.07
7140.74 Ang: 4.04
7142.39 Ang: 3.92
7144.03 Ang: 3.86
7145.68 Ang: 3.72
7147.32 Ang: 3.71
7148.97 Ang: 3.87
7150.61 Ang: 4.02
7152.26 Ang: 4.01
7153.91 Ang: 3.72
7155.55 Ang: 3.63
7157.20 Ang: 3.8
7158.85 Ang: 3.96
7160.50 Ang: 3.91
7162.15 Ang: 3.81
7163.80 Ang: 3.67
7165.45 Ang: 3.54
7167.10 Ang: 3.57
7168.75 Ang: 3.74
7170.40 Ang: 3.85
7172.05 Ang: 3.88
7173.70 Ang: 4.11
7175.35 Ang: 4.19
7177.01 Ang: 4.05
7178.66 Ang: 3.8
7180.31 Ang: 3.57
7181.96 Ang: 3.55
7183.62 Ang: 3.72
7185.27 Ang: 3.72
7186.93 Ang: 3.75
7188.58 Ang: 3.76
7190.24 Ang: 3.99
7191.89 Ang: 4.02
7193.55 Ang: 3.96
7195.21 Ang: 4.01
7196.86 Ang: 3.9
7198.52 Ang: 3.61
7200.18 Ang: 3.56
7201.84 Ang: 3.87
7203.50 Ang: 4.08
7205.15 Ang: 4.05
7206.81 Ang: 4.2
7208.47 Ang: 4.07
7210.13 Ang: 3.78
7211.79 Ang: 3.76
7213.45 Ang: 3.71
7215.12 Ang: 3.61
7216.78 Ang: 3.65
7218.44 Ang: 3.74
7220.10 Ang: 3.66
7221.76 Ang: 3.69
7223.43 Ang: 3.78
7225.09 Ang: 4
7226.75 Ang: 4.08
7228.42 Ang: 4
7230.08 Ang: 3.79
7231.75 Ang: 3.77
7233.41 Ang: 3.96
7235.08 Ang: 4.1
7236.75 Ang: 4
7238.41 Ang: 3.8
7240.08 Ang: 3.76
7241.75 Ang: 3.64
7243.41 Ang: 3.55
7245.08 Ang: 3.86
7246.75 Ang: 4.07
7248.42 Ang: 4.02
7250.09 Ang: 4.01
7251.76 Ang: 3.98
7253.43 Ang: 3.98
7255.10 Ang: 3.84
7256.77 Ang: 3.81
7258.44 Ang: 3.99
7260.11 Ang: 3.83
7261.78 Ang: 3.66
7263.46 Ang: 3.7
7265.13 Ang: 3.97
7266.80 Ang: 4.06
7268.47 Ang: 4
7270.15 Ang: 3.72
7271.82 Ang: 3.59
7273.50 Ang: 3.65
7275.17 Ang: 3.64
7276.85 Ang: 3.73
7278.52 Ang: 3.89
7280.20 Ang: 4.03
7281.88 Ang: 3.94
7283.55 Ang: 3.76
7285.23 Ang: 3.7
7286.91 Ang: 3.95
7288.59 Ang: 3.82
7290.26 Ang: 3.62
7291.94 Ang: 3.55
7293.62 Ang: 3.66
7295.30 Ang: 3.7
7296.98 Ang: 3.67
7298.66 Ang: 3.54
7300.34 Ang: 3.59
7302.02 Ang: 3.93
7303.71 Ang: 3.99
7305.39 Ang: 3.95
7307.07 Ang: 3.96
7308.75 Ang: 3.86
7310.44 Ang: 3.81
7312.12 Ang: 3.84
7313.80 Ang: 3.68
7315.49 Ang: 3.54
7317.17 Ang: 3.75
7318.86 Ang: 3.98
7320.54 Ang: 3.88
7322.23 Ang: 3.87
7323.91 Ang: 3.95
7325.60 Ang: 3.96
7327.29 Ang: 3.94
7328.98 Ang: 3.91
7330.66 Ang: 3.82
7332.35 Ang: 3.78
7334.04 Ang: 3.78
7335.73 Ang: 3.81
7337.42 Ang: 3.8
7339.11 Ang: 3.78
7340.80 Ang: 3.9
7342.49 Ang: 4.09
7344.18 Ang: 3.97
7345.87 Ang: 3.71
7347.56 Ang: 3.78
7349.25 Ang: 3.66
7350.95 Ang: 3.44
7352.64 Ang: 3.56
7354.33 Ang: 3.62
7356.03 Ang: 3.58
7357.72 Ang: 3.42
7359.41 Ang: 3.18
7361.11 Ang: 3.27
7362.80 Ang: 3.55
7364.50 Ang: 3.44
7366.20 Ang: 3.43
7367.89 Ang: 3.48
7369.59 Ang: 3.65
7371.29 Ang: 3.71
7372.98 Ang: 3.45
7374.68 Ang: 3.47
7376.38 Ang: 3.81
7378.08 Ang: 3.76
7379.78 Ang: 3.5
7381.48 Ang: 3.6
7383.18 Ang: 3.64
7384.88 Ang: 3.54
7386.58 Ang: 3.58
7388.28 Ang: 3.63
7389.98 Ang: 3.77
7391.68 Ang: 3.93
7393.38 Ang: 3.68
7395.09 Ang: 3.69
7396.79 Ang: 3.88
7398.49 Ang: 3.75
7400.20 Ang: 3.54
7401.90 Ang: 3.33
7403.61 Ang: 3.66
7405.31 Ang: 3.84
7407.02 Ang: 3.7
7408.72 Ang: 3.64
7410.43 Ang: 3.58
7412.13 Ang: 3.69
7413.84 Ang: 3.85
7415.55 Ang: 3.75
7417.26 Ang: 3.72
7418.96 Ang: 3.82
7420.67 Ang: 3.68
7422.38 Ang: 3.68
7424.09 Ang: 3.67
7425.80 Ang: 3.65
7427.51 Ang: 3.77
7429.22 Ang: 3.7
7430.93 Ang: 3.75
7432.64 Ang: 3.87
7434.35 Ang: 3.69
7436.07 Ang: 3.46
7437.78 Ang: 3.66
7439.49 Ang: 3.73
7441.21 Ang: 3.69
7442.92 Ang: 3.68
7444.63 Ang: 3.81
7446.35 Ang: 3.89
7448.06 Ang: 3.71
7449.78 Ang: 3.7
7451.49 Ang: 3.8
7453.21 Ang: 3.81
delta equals 0.585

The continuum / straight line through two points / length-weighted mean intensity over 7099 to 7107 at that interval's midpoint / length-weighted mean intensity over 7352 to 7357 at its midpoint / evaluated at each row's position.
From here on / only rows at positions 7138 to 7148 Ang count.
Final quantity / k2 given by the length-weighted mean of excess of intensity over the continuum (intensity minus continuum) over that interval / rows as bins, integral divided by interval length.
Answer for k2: 0.26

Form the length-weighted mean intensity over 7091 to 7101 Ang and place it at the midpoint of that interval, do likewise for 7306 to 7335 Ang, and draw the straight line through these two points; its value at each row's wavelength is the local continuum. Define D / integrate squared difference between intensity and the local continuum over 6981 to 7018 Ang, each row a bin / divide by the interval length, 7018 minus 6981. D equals 0.020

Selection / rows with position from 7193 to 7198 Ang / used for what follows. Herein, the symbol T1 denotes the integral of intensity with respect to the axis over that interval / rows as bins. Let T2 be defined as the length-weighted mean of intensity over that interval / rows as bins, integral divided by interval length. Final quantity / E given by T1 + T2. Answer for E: 23.6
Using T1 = 19.7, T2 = 3.94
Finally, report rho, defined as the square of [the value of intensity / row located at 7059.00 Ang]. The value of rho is 14.6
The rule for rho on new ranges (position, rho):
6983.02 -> 13.2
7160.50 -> 15.3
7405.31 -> 14.7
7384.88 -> 12.5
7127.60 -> 17.6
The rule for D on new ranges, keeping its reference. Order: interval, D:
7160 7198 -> 0.035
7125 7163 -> 0.042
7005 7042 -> 0.029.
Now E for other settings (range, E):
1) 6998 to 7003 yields 23.0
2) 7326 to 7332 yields 27.2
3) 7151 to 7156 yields 22.9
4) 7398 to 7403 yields 21.2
